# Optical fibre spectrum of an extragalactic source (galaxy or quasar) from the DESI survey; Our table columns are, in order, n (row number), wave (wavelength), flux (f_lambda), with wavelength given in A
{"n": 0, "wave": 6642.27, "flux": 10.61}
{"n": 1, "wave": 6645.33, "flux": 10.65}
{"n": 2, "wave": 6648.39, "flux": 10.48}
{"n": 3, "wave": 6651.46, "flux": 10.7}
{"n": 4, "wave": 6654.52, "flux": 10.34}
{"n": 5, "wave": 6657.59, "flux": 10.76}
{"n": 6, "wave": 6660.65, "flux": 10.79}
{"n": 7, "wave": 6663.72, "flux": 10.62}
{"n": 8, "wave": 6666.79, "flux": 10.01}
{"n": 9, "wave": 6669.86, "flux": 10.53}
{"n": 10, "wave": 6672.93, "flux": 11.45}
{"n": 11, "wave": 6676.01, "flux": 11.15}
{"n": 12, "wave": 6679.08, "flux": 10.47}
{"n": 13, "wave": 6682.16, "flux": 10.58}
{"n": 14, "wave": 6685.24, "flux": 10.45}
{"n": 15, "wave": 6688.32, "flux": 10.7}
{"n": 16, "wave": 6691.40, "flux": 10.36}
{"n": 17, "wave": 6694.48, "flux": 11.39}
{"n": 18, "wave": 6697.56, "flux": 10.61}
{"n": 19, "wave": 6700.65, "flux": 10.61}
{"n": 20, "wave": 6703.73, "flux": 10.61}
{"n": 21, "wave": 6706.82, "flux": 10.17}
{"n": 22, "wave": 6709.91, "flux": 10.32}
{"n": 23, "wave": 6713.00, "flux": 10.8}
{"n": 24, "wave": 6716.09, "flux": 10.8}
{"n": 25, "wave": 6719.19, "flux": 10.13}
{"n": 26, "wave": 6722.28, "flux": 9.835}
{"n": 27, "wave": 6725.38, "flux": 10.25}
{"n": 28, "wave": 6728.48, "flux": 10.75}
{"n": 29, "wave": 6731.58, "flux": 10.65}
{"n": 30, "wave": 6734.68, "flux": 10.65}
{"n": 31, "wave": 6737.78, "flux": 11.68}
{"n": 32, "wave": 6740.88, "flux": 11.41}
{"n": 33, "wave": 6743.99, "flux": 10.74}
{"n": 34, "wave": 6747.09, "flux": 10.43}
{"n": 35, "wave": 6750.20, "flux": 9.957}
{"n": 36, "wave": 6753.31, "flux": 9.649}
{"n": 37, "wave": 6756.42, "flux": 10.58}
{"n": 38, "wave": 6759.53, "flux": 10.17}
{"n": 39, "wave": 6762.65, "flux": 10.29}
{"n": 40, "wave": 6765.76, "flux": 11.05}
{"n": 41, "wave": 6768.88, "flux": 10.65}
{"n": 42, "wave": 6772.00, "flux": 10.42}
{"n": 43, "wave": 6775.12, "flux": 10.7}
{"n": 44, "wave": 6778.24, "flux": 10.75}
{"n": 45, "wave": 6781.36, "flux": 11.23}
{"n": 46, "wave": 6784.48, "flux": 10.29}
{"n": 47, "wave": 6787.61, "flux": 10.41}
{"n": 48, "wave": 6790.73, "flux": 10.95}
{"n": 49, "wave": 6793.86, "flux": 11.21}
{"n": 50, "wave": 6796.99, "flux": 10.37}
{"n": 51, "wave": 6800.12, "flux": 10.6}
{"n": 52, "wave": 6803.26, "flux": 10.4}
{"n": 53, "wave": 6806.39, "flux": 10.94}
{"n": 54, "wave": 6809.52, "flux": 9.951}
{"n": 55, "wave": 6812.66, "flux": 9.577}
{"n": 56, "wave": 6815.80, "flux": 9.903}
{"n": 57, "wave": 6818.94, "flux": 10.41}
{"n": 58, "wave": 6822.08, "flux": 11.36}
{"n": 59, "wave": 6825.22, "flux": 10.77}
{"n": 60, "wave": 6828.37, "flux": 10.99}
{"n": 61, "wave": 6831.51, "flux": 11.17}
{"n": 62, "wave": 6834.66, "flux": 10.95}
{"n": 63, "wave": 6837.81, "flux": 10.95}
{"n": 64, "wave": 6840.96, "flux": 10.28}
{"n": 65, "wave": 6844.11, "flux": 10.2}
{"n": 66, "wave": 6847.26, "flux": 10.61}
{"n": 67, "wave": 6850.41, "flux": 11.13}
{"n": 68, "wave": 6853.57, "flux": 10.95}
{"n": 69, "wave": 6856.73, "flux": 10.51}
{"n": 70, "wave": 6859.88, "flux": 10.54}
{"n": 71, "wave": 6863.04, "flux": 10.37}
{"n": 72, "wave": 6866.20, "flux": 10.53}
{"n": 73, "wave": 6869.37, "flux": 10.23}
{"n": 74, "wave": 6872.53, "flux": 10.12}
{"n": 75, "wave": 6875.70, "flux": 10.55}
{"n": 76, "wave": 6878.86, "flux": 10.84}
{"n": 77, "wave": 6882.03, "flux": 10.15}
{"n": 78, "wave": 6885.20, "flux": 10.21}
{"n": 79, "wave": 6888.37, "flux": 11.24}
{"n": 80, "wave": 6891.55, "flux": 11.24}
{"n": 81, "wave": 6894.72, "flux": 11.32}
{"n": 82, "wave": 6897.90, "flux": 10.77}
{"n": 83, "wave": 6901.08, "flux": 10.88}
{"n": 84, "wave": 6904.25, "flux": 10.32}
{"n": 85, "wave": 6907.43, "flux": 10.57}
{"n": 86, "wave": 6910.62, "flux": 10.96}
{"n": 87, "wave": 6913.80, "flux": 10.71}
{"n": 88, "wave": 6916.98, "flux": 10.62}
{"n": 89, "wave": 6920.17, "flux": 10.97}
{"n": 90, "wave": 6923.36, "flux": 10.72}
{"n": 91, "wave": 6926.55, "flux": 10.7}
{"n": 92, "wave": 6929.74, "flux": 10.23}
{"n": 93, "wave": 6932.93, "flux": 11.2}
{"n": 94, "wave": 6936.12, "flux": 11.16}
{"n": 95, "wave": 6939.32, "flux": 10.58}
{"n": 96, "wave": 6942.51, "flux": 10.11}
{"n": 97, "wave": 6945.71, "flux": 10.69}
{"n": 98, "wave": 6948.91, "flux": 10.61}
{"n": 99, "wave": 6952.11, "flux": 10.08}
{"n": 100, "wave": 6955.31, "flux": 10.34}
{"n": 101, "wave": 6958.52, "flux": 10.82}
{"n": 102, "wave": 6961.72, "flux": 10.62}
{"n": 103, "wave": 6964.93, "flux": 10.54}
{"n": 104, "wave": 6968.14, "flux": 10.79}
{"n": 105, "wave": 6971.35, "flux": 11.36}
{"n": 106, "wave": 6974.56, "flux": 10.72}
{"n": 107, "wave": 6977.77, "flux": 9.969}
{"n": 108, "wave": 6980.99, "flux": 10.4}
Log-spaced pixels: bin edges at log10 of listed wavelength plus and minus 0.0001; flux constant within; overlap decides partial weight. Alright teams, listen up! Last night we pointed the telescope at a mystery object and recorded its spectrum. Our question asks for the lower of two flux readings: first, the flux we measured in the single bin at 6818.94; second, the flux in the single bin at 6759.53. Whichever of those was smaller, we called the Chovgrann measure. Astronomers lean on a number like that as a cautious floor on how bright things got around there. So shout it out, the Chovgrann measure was 10.17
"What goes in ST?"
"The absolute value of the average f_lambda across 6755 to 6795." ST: 10.7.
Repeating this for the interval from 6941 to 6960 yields 10.4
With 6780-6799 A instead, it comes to 10.7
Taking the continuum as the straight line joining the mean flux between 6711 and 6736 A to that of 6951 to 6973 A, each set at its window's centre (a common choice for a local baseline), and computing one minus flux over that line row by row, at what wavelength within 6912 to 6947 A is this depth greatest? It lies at 6942.51 A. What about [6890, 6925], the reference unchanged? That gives 6904.25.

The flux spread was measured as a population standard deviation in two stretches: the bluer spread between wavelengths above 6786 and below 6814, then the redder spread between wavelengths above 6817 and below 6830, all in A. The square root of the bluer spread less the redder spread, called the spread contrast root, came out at 0.37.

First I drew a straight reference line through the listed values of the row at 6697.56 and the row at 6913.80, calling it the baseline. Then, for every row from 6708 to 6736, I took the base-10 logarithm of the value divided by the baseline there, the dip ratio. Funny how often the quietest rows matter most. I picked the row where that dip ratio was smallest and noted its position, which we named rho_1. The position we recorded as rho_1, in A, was 6722.28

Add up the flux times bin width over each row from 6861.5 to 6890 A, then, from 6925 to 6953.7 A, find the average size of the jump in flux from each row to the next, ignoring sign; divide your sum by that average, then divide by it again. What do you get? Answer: 1380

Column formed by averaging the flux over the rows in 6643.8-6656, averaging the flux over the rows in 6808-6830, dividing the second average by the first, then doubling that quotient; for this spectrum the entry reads 1.98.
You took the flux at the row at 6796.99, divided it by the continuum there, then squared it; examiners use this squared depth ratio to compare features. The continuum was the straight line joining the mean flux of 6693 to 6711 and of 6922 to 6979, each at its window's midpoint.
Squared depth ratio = 0.95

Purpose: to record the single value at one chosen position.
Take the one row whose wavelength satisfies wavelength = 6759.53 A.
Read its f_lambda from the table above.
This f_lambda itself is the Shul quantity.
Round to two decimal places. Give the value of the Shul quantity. 10.17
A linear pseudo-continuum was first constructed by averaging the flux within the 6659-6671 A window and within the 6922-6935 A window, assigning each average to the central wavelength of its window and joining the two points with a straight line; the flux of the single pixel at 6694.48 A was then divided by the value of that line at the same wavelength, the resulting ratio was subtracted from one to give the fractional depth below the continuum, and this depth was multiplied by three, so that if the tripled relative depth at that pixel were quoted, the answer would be -0.25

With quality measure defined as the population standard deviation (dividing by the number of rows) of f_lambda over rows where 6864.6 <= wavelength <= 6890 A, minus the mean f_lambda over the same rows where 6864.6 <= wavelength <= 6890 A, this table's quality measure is -10.1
